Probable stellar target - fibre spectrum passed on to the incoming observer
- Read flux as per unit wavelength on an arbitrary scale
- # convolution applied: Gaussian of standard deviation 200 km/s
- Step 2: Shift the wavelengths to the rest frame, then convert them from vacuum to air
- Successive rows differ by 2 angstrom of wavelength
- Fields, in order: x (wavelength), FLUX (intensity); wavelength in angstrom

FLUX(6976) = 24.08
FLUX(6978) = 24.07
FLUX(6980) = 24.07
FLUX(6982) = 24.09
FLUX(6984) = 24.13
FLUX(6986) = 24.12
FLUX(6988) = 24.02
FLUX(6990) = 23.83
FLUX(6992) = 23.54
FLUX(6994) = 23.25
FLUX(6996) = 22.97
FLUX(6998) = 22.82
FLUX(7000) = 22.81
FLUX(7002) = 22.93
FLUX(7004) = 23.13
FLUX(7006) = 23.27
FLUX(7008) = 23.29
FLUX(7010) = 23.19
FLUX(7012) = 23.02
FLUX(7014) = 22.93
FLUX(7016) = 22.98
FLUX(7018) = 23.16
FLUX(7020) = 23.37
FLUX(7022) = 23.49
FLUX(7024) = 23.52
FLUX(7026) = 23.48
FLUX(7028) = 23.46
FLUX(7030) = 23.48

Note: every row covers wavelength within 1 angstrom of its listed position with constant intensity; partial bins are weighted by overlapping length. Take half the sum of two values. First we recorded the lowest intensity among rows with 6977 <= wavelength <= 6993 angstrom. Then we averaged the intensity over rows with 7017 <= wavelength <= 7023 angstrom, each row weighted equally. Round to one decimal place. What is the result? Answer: 23.4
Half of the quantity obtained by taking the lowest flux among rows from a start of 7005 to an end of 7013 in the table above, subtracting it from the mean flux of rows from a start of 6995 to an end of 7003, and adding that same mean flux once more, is 11.4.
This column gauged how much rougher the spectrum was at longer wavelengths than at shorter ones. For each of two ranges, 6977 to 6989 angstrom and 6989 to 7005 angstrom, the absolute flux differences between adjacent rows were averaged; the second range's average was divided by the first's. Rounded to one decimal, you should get 5.6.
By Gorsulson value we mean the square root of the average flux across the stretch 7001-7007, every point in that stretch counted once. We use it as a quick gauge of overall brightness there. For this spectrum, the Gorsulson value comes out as 4.807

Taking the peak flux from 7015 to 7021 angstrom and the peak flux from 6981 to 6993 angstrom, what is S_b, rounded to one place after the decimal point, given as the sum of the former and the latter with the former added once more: 70.9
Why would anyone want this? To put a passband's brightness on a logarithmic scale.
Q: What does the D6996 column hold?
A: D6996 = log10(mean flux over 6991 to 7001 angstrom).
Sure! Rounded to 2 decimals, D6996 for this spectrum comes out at 1.36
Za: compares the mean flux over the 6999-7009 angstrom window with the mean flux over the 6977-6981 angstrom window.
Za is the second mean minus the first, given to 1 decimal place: 1.0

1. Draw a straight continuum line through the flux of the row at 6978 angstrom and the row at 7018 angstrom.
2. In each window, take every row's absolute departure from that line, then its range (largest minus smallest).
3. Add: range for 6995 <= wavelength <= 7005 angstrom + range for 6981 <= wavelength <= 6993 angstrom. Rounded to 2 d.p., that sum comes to 0.65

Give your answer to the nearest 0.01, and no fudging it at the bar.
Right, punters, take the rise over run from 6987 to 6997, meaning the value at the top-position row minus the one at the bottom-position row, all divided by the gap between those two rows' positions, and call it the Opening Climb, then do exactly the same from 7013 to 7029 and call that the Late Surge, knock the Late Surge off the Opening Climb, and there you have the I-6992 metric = -0.17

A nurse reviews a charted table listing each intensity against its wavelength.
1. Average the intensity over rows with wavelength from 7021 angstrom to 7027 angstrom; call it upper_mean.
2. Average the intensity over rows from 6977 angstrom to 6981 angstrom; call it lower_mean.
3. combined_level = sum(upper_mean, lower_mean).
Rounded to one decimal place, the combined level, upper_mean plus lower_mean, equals 47.6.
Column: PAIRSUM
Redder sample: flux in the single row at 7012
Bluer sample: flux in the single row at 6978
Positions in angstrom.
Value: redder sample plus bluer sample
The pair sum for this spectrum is 47.1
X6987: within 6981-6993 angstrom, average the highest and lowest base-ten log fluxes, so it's 1.377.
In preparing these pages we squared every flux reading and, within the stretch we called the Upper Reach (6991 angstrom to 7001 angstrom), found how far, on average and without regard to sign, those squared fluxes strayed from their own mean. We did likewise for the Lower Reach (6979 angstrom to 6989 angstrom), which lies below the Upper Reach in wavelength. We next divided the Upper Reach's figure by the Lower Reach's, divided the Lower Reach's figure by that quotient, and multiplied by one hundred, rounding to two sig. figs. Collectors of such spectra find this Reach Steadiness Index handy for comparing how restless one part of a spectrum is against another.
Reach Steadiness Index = 21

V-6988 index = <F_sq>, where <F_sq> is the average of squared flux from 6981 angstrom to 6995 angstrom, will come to 569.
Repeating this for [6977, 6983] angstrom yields 580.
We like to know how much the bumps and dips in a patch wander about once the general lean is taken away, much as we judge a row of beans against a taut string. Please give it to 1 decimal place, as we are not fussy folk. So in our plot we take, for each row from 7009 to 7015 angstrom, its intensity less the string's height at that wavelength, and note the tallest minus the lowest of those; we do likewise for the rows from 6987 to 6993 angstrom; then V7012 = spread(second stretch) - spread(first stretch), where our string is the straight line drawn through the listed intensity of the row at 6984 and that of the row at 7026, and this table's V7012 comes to 0.2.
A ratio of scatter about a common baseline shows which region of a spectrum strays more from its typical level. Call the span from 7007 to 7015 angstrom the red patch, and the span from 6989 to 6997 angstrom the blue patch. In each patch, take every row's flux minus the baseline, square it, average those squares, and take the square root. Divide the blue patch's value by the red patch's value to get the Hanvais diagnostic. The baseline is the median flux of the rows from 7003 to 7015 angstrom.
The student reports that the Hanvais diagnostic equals 2.7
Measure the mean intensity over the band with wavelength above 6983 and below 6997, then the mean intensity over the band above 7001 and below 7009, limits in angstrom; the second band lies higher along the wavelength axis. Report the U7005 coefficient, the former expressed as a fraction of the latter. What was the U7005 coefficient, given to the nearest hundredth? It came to 1.02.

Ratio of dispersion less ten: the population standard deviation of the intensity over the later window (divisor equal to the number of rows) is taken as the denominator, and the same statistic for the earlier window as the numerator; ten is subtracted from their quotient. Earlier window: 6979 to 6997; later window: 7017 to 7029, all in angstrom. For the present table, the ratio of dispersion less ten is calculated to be -6.7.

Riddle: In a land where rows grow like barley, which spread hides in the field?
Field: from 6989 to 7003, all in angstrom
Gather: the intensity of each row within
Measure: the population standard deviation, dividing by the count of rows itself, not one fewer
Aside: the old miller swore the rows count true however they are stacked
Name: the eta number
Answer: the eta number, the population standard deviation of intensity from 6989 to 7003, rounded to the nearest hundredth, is 0.36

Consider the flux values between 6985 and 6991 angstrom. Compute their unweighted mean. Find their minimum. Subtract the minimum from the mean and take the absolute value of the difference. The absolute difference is 0.16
